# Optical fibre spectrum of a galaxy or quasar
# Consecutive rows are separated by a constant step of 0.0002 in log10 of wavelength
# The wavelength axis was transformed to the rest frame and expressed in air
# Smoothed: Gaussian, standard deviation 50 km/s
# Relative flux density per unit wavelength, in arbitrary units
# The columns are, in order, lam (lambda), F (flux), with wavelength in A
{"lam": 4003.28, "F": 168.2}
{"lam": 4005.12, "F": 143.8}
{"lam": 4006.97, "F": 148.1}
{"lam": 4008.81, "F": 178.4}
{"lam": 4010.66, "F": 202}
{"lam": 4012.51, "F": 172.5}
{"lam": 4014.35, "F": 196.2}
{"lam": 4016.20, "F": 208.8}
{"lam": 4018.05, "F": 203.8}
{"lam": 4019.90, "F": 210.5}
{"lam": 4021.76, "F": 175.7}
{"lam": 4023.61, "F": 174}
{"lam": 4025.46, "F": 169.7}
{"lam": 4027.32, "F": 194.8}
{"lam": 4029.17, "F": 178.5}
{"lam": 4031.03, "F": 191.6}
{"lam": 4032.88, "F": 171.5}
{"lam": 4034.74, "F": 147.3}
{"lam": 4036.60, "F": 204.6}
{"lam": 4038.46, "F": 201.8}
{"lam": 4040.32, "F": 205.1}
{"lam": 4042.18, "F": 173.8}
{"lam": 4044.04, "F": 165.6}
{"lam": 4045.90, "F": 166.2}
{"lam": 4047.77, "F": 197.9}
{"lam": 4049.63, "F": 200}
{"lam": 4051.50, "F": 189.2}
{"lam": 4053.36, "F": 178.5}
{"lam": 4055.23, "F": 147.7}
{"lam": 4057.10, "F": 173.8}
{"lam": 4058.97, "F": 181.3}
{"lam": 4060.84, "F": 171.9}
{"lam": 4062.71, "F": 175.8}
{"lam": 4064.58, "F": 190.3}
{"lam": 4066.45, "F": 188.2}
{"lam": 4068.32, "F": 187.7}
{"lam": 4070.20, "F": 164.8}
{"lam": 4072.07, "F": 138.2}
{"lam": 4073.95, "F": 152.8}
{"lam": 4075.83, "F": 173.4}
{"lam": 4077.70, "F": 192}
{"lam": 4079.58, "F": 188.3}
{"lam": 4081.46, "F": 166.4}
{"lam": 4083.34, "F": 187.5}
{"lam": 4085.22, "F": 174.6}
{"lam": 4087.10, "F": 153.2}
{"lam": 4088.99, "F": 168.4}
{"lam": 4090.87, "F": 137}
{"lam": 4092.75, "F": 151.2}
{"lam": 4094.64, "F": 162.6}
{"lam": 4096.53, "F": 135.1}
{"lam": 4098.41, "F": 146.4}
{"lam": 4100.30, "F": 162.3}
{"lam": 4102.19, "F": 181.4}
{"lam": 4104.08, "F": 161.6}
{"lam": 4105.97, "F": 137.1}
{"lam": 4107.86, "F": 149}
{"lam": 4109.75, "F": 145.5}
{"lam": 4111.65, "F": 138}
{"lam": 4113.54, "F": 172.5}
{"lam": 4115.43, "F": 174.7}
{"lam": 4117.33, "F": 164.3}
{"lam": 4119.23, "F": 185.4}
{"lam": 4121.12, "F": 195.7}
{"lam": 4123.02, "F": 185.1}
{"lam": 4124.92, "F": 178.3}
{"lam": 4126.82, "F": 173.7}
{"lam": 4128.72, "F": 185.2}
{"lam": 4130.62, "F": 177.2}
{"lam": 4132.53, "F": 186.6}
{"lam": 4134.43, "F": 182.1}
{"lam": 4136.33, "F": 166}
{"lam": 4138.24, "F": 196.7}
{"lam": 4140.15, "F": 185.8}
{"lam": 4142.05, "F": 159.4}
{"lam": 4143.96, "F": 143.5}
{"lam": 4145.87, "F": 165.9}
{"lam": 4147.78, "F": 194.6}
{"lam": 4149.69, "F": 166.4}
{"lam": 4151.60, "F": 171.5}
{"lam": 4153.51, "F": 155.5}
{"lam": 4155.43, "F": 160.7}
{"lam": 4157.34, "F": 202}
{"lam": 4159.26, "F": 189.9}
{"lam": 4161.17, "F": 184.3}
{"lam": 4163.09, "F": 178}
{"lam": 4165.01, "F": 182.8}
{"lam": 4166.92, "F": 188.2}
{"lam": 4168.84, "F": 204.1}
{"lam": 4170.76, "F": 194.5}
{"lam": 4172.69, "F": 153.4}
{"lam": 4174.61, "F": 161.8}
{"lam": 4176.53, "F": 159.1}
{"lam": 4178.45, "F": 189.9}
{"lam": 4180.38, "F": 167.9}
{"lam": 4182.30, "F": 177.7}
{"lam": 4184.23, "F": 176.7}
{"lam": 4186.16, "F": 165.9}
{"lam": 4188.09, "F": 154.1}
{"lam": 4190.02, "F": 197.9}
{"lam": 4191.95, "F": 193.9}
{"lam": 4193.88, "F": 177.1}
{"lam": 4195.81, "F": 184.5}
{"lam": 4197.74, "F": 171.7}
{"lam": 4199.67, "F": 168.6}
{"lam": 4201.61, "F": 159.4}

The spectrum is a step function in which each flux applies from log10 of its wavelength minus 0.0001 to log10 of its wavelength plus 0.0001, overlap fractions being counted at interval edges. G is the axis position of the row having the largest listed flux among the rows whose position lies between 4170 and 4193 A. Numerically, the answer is 4190.02 A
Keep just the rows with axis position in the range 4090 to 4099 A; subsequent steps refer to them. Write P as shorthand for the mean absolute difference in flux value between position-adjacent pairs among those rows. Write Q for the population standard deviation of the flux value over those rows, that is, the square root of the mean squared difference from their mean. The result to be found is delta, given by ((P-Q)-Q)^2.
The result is 15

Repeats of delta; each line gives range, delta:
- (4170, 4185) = 120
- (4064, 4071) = 152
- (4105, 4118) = 315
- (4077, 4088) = 131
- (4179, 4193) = 233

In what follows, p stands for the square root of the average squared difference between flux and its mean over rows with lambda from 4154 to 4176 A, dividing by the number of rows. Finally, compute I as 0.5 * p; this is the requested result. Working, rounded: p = 16.1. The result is 8.0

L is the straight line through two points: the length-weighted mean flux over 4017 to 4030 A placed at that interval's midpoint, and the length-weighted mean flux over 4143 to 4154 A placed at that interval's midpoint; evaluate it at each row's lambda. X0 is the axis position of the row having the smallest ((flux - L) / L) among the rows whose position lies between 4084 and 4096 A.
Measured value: 4090.87 A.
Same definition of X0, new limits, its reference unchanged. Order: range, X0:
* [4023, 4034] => 4025.46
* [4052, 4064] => 4055.23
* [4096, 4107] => 4096.53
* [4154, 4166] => 4155.43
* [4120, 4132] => 4126.82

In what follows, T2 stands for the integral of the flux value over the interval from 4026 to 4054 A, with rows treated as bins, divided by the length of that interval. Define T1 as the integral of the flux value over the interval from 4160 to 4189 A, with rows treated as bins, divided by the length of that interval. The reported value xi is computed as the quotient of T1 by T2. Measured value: 0.96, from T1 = 176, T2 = 184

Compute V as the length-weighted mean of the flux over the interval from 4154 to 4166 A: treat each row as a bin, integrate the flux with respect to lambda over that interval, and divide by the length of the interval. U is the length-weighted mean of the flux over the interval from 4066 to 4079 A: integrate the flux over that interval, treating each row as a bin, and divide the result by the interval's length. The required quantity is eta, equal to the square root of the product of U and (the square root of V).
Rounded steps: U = 171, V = 182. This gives 48.0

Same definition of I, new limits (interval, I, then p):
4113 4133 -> 4.1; 8.3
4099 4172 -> 8.6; 17.3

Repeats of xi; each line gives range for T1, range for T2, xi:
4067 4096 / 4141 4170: 0.94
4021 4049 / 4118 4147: 1.02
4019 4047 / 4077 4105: 1.11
